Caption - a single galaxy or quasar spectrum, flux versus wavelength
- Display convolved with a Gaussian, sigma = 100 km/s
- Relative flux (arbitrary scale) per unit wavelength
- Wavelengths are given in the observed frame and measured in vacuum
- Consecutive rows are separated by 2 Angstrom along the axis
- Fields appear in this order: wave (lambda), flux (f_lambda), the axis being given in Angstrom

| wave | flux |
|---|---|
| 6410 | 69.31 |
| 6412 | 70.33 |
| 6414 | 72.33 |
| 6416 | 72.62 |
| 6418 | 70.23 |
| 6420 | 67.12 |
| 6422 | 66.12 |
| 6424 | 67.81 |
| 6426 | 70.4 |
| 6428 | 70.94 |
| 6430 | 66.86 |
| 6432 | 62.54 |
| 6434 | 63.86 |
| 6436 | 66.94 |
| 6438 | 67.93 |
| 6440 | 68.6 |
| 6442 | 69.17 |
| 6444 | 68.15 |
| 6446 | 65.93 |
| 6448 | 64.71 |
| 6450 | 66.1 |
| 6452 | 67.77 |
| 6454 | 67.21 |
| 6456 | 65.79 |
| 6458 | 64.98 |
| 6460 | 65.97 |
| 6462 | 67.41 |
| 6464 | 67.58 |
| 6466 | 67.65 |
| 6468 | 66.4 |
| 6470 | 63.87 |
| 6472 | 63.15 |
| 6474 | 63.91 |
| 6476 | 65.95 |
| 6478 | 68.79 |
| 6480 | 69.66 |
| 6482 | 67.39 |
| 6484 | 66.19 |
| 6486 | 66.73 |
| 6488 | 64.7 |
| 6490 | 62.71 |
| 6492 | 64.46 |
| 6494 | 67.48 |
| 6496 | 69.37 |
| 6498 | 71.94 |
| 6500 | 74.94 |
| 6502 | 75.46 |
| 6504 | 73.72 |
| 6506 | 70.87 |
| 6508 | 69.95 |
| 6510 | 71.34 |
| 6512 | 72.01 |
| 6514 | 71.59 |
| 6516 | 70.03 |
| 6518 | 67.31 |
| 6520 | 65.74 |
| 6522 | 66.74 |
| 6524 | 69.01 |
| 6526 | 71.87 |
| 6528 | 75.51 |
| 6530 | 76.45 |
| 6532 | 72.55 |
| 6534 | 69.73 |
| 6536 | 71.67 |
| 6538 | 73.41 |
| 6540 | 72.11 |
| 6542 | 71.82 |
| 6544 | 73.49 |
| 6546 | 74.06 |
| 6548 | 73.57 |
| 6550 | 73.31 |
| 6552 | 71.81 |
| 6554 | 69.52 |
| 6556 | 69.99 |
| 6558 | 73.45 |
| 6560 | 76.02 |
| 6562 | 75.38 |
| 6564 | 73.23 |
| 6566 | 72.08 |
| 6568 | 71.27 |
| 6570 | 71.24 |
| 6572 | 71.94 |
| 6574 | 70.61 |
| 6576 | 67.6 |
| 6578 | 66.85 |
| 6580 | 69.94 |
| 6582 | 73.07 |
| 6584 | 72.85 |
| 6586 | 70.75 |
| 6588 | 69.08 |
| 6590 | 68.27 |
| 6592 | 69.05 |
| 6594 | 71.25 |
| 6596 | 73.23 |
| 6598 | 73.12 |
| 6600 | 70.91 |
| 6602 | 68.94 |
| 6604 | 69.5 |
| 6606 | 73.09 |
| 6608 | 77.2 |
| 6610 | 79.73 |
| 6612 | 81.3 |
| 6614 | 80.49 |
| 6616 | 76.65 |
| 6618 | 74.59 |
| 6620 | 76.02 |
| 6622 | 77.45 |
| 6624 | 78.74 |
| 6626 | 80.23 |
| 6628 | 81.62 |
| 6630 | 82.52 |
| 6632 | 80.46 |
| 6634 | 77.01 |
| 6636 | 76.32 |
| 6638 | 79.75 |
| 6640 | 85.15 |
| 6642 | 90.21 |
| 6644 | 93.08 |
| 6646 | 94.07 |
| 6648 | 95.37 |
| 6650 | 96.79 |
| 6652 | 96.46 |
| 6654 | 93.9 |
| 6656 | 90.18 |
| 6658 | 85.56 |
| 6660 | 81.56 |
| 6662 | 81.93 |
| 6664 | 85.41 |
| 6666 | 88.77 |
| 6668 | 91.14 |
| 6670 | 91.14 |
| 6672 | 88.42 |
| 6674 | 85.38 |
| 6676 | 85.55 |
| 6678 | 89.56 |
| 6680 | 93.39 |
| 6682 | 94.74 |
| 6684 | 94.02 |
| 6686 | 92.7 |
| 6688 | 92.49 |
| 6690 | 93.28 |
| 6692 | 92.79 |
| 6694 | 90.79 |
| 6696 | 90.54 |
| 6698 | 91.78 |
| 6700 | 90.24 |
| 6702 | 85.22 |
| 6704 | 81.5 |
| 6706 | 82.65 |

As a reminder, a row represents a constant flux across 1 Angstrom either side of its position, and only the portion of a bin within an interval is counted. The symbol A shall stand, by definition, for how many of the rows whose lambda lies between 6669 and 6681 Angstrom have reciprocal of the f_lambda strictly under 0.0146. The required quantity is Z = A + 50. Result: 56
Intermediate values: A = 6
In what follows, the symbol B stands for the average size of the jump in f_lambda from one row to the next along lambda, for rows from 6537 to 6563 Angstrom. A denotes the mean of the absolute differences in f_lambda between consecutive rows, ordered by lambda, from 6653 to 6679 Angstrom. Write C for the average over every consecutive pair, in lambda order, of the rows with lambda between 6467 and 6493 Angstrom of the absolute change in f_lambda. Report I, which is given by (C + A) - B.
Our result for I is 2.99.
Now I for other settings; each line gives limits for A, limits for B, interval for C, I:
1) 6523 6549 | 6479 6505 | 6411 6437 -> 2.17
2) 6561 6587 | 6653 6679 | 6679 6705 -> 0.44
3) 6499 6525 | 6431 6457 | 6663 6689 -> 2.05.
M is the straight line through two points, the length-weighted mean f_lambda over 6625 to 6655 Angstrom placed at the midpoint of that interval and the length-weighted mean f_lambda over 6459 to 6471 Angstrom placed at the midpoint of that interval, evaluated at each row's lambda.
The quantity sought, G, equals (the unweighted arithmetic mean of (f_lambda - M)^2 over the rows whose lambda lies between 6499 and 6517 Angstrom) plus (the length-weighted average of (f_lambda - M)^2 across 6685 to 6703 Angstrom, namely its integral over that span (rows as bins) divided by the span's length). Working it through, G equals 18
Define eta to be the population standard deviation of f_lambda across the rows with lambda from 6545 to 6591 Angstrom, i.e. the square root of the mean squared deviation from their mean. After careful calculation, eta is 2.3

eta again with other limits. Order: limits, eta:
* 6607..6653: 7.1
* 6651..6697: 4.0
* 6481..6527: 3.3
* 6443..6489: 1.6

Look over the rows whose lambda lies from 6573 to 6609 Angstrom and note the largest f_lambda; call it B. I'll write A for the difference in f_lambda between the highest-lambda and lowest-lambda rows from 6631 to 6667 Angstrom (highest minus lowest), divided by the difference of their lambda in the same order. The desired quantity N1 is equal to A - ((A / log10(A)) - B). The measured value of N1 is 78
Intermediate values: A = 0.24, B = 77.2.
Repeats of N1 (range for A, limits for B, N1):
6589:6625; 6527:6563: 77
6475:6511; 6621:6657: 97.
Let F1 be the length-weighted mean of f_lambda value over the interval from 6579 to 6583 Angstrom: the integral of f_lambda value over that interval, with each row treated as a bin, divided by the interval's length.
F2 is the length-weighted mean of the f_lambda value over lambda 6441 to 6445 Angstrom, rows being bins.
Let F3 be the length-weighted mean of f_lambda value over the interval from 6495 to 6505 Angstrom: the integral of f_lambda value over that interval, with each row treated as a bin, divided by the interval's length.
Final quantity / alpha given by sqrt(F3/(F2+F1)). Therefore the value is 0.722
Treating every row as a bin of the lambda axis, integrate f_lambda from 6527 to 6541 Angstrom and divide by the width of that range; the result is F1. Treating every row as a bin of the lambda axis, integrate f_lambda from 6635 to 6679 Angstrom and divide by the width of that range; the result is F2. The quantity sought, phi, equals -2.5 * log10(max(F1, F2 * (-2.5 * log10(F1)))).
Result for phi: -4.66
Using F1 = 73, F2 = 88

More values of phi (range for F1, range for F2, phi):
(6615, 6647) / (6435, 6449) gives -4.78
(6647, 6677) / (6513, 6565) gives -4.88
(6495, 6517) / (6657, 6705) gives -4.64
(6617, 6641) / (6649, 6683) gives -4.75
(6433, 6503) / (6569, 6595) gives -4.57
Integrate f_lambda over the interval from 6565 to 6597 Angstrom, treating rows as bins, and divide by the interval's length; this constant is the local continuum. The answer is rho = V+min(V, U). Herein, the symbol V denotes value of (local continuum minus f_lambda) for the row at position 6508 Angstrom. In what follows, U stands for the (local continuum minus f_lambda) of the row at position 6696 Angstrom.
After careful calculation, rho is -19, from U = -20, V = 1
